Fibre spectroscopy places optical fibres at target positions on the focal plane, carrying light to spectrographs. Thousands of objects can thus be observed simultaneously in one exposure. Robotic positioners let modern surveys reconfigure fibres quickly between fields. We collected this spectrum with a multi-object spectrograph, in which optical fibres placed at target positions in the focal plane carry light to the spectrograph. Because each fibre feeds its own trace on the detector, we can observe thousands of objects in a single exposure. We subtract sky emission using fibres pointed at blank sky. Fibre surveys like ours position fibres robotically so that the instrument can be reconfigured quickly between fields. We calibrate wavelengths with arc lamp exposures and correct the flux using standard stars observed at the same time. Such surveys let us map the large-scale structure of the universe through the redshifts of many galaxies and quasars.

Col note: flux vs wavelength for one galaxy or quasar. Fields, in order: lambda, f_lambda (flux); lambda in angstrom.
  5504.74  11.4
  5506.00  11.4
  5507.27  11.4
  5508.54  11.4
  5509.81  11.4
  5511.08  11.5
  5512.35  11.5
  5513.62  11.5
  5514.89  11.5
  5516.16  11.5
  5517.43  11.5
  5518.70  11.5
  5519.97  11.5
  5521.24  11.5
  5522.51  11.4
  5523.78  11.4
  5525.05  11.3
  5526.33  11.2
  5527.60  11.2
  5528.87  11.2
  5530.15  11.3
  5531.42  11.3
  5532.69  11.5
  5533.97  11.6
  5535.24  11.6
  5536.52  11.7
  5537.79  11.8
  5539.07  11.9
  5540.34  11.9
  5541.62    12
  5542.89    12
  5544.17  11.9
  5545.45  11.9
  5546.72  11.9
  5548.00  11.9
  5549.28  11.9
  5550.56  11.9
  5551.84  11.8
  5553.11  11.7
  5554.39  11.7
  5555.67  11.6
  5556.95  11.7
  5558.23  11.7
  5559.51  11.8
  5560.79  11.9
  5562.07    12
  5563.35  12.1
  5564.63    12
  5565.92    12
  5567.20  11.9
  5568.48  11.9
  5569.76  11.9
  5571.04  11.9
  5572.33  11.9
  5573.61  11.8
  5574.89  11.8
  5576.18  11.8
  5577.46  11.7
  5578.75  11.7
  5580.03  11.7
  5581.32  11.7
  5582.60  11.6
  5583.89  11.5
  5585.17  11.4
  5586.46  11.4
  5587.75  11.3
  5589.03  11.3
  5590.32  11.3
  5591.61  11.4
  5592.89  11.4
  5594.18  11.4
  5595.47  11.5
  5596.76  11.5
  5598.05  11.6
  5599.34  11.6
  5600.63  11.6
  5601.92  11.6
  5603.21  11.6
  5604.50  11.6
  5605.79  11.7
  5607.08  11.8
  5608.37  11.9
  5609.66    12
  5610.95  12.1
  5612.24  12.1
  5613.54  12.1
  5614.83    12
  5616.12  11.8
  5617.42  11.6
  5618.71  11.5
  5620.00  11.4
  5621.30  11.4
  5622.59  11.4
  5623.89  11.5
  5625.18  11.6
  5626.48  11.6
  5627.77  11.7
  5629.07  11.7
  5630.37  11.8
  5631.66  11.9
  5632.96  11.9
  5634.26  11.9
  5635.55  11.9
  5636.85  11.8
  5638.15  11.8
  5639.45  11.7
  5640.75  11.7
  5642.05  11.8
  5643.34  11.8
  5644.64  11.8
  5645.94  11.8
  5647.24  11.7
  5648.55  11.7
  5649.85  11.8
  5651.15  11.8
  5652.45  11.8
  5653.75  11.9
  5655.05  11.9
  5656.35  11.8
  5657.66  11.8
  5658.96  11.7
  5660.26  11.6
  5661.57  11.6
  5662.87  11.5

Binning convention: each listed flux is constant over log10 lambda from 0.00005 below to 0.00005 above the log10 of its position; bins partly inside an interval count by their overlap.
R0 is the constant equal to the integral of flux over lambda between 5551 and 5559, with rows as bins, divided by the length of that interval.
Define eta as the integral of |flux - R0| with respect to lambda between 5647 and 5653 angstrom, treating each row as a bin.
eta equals 0.4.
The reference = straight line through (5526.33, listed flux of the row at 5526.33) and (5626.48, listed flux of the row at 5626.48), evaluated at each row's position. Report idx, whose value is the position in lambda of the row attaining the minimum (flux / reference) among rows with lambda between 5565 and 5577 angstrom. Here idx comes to 5576.18 angstrom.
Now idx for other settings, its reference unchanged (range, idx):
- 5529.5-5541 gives 5531.42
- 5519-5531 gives 5528.87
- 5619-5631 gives 5622.59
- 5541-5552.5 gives 5551.84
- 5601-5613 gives 5604.50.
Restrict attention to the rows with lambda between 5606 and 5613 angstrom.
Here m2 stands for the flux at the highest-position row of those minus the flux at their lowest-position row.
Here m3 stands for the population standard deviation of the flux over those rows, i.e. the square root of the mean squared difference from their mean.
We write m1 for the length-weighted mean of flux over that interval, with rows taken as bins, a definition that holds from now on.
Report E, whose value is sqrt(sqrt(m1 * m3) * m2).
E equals 0.60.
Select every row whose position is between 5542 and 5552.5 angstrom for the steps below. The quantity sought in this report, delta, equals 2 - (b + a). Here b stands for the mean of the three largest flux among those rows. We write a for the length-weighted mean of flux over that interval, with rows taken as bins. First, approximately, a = 11.9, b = 11.9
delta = -21.8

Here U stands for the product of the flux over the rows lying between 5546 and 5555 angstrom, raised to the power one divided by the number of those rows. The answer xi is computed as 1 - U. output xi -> -10.8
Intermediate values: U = 11.8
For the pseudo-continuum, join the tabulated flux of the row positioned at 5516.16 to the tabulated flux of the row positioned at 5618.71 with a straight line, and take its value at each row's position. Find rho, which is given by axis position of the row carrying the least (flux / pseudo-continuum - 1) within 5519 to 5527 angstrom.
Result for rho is 5526.33 angstrom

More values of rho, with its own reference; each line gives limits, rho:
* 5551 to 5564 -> 5555.67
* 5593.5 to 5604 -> 5594.18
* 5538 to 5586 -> 5585.17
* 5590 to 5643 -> 5590.32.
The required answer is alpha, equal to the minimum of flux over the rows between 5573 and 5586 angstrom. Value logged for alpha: 11.4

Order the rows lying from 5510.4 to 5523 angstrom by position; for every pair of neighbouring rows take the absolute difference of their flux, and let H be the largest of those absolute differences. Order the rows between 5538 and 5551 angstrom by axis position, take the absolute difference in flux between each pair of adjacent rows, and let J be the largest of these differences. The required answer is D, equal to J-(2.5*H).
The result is -0.15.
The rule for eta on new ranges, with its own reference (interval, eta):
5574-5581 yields 0.3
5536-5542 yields 0.9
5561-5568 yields 2.0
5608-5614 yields 2.0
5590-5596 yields 1.9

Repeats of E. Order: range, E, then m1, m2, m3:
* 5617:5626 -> 0.00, 11.5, 0.00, 0.08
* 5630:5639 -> 0.00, 11.9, 0.00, 0.05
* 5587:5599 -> 0.57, 11.4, 0.30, 0.10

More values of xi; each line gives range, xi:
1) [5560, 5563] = -10.9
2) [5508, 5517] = -10.5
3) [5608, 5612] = -11.0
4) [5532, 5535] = -10.5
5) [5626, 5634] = -10.8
